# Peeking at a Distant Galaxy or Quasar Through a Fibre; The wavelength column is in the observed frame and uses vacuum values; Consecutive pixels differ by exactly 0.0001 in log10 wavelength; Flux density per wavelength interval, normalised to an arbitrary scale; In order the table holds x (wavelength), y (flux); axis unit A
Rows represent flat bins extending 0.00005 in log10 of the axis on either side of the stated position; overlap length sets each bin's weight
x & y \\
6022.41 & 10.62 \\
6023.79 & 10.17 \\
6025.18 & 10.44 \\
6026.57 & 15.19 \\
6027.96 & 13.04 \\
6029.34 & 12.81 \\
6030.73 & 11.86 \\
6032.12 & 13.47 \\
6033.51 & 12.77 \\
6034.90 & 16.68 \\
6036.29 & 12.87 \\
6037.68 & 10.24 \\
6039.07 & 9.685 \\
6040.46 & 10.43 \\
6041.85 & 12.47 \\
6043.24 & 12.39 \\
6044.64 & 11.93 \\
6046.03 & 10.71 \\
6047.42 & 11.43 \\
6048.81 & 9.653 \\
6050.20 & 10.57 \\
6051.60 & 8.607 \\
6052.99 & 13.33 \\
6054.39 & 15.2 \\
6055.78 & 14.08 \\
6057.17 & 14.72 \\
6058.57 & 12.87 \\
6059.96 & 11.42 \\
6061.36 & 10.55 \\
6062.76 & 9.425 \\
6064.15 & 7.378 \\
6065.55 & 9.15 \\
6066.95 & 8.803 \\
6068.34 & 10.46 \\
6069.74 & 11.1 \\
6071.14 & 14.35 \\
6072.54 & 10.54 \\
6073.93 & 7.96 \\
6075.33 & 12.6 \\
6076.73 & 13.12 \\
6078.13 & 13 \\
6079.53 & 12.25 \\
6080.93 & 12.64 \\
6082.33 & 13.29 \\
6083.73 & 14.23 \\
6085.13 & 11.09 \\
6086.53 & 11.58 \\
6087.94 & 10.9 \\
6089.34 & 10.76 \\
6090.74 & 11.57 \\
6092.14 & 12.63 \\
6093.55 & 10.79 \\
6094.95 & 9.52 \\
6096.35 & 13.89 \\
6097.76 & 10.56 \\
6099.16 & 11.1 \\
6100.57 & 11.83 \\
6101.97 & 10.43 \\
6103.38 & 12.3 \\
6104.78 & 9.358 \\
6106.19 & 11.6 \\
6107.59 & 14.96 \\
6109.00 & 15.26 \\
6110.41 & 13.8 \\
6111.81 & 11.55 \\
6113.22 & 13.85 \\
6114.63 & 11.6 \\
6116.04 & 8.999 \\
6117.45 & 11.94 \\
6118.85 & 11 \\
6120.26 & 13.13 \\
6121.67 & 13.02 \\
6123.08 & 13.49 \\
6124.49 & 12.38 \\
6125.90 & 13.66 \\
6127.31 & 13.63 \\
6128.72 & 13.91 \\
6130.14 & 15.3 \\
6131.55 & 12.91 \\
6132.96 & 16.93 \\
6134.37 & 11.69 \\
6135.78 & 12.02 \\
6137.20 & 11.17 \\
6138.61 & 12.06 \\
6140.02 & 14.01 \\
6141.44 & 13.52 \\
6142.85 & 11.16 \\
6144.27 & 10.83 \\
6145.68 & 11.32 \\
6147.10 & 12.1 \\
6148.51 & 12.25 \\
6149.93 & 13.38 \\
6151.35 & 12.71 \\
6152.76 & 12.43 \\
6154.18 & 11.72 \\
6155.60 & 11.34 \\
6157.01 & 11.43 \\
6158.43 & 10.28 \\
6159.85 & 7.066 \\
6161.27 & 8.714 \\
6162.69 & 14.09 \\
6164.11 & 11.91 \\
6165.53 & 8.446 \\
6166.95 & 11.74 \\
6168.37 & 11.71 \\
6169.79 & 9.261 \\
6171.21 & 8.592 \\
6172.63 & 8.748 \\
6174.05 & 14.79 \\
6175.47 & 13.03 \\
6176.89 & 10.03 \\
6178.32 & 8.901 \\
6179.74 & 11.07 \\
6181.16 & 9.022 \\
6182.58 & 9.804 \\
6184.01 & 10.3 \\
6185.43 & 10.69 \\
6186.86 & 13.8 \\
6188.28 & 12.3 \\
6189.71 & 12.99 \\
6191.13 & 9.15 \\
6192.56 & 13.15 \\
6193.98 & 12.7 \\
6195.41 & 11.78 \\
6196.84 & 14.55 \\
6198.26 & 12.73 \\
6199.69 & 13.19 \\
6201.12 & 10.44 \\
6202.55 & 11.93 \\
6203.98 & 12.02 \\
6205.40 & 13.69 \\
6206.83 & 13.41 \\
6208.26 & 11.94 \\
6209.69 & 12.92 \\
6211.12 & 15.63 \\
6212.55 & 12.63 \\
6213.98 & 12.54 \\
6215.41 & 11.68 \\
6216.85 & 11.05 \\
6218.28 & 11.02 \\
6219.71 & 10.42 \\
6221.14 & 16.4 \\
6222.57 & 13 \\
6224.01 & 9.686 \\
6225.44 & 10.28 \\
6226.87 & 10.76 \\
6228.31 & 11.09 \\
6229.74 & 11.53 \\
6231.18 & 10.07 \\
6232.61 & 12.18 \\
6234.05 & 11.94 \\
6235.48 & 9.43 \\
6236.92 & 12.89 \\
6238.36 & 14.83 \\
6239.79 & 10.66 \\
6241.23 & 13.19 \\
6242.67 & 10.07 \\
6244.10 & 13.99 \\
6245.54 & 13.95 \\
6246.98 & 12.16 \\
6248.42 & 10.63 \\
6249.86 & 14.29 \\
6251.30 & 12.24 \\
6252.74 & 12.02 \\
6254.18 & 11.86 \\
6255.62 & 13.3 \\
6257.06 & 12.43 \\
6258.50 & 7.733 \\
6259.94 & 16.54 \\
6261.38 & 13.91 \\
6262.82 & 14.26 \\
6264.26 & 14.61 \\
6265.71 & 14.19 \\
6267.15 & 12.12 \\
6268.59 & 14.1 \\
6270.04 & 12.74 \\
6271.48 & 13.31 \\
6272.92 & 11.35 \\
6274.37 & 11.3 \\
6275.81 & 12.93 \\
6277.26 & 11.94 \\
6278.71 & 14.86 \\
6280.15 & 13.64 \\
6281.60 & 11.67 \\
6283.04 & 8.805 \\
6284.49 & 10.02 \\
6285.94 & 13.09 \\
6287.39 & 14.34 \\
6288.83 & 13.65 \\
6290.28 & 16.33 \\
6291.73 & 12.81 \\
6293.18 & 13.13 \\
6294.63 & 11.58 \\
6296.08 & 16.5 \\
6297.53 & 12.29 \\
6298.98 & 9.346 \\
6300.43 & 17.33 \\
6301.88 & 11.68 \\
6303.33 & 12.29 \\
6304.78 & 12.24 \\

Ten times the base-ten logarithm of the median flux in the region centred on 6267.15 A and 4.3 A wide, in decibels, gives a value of 11.5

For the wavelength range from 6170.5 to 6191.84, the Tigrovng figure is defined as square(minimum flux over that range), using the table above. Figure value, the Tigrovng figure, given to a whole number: 74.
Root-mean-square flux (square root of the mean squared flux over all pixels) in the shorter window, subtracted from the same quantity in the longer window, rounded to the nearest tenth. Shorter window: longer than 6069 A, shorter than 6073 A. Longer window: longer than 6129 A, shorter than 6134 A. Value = 3.0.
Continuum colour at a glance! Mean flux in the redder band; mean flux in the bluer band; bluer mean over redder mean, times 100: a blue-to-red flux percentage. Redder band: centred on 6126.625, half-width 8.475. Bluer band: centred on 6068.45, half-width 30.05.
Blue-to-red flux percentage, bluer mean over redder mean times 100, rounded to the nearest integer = 86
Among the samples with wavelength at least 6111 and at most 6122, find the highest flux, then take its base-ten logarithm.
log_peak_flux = 1.141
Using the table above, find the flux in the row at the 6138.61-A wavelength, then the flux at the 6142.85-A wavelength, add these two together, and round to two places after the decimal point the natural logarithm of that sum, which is 3.15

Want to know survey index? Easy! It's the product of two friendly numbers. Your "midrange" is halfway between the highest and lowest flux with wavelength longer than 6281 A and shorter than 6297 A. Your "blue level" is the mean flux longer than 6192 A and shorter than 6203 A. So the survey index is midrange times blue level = 159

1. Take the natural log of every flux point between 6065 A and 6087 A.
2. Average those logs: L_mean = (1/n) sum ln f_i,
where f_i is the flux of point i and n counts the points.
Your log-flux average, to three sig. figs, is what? 2.44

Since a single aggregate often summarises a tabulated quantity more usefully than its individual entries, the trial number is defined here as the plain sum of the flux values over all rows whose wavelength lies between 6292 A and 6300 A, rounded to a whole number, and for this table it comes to 63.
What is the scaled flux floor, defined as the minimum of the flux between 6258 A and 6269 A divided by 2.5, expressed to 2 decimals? 3.09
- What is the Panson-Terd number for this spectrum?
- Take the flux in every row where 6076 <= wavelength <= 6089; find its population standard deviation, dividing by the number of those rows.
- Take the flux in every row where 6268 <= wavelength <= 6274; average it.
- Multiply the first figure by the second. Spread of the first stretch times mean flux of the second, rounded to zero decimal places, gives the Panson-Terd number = 13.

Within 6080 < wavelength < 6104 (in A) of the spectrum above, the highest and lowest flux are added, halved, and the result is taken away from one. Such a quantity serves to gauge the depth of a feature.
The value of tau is -10.9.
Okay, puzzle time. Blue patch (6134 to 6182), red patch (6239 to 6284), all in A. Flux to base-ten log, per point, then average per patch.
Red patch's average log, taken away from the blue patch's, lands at -0.05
